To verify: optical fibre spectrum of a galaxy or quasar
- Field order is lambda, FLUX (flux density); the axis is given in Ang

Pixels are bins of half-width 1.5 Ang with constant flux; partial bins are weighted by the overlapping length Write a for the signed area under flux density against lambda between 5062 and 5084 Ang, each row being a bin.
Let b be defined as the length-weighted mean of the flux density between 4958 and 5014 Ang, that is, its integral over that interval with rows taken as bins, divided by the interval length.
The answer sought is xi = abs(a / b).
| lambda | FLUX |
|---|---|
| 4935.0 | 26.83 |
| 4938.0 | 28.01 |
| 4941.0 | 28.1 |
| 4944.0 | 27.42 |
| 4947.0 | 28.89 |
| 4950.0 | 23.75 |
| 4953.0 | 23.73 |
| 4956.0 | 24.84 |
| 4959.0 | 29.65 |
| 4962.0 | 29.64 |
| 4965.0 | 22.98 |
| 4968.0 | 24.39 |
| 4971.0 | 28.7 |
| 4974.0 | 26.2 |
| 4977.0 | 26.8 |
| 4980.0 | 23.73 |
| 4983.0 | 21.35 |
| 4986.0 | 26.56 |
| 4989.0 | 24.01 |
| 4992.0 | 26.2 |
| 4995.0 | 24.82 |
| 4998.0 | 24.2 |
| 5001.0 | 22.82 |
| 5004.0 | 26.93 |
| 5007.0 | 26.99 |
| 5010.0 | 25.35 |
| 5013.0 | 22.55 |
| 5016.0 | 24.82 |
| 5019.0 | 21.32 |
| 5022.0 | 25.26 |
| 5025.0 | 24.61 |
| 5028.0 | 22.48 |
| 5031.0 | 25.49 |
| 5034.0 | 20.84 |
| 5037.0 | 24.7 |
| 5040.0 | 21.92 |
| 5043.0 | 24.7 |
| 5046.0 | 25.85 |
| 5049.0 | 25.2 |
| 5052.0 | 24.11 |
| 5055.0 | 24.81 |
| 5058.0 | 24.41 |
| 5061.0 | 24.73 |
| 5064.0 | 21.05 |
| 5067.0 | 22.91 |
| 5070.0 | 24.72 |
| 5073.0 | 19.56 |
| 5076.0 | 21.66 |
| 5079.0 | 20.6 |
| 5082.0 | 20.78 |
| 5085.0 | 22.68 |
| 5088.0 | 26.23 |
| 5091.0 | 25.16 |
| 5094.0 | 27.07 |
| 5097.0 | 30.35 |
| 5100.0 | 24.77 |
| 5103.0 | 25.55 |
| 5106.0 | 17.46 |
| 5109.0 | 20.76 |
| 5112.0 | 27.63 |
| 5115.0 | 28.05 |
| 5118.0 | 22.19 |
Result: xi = 19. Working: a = 478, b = 25.5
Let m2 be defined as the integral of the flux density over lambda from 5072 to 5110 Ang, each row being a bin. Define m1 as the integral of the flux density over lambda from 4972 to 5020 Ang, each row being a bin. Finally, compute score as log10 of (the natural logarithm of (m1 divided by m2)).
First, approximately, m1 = 1188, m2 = 888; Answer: -0.54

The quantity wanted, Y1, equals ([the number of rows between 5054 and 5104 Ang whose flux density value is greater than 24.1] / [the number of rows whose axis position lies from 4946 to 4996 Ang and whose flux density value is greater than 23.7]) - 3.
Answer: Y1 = -2.3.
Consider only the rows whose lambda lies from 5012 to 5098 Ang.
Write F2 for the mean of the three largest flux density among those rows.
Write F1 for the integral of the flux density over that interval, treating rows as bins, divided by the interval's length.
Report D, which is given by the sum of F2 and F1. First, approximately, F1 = 23.8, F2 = 27.9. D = 51.7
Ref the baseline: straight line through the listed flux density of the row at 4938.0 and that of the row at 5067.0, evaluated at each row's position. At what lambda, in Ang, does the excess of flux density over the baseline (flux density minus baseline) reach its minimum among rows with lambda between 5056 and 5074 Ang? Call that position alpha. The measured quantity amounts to 5073.0 Ang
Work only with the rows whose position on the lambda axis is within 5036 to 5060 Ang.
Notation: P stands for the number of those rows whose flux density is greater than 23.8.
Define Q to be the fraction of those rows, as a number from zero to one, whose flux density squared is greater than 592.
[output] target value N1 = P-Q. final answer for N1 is 6.25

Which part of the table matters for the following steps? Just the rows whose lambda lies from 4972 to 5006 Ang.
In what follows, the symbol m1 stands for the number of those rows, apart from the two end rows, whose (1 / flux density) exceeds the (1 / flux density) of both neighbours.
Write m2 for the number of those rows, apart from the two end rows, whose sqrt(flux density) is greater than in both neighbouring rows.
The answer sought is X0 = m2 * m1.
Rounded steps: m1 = 3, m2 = 3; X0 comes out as 9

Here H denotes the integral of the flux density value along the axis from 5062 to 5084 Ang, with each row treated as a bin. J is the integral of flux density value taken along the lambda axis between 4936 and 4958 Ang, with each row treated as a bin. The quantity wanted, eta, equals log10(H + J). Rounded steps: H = 478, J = 582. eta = 3.03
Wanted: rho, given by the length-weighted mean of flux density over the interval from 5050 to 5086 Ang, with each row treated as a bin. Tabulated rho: 22.7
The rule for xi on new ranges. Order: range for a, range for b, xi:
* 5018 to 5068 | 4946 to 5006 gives 47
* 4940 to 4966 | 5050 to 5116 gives 29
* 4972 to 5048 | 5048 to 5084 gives 81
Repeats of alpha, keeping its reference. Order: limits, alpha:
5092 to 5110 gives 5106.0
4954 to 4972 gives 4965.0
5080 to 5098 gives 5082.0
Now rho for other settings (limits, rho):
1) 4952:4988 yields 25.7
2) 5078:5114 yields 24.2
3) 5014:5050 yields 23.9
